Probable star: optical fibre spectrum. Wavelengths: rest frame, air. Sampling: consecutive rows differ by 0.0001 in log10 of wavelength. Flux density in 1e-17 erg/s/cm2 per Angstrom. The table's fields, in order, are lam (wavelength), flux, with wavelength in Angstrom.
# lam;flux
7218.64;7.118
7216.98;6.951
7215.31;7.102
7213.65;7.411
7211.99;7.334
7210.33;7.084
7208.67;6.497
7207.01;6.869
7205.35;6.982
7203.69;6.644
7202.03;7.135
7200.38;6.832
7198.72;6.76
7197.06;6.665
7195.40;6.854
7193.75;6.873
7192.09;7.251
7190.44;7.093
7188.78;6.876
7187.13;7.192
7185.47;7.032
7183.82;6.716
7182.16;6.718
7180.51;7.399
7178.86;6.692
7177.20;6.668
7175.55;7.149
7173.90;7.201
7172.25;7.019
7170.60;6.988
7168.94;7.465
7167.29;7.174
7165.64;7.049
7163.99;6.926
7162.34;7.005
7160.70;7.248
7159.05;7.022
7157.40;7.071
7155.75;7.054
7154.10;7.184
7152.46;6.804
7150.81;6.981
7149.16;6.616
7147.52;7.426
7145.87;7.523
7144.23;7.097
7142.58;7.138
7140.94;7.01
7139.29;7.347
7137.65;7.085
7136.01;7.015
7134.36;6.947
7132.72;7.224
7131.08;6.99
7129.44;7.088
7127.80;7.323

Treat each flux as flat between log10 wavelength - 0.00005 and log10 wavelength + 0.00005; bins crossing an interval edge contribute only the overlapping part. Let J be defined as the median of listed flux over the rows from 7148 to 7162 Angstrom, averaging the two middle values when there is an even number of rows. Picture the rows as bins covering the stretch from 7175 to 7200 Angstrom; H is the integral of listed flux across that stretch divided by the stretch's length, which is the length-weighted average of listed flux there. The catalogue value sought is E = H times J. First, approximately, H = 6.92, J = 7.04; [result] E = 48.7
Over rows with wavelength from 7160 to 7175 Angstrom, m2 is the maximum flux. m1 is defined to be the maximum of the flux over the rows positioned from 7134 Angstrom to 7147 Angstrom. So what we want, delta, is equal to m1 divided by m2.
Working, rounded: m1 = 7.523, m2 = 7.465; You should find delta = 1.01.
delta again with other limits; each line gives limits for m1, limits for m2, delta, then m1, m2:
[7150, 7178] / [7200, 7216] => 1.01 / 7.465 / 7.411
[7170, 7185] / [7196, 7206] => 1.04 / 7.399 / 7.135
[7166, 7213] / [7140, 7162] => 0.99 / 7.465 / 7.523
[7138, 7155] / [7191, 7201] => 1.04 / 7.523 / 7.251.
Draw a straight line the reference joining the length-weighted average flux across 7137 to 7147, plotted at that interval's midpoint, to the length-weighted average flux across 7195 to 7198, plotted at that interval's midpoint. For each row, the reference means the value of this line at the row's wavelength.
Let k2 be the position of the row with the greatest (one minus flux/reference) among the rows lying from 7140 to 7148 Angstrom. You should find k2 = 7140.94 Angstrom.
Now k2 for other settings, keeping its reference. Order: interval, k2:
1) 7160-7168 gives 7163.99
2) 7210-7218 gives 7216.98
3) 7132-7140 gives 7134.36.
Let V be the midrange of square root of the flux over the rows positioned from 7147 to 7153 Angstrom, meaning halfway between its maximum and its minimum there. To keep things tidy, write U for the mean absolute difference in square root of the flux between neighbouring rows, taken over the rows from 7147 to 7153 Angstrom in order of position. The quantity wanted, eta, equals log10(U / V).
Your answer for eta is -1.5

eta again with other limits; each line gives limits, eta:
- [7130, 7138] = -1.9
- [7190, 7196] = -1.9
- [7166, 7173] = -1.7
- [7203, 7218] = -1.7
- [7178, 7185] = -1.5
